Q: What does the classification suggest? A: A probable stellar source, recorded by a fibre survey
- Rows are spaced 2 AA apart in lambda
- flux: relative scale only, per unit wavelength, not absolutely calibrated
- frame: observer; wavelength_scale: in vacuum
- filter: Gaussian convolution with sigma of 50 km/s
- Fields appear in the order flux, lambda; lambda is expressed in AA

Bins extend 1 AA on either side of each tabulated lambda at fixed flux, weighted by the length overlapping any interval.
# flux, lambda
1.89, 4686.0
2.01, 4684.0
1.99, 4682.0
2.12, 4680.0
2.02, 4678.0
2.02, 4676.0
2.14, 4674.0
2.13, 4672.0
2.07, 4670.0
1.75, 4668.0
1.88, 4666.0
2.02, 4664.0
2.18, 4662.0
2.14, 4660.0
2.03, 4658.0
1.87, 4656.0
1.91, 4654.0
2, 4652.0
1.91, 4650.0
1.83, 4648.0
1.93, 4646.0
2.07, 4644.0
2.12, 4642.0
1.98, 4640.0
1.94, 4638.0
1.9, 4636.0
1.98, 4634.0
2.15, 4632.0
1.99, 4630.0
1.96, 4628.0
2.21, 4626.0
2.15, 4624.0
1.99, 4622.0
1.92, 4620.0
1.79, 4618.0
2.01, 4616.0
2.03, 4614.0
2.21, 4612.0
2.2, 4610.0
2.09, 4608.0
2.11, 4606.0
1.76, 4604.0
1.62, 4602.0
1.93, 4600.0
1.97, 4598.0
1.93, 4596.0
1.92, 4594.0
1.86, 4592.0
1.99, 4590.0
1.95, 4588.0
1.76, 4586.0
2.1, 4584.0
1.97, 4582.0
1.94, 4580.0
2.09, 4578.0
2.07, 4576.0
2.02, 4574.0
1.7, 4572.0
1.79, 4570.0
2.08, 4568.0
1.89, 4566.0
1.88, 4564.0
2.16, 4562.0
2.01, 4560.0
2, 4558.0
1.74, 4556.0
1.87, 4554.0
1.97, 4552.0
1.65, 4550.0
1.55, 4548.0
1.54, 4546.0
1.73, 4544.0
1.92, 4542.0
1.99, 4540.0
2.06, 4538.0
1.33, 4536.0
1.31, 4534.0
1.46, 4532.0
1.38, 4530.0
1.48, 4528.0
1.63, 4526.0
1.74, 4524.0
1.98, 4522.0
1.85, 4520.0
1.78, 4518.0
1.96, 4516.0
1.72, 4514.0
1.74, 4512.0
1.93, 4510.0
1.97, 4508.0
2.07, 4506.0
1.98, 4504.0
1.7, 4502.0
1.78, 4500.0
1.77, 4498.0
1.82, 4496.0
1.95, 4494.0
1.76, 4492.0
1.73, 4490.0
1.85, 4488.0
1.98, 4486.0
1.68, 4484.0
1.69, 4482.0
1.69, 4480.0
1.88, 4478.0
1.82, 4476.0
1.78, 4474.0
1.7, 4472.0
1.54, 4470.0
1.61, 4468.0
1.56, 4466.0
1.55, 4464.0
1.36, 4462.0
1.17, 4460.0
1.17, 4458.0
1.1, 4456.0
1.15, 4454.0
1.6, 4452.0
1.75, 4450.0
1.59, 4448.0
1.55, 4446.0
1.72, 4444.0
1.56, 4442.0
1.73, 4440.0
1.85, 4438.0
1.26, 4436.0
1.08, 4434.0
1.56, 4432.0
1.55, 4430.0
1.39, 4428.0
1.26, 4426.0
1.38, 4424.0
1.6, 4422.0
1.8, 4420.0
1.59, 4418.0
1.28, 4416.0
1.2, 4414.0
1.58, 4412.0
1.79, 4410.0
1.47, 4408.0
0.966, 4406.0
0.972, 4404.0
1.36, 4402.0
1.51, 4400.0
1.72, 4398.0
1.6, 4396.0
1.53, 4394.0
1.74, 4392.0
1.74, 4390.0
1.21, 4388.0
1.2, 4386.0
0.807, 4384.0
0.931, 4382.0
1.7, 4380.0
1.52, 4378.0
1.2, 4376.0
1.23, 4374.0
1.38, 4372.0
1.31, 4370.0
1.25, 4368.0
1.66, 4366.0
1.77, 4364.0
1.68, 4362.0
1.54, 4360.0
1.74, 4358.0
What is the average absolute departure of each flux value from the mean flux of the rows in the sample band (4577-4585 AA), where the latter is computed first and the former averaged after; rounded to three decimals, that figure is 0.070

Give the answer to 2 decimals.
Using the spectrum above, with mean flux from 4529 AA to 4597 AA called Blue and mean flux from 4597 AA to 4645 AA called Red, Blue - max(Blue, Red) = -0.16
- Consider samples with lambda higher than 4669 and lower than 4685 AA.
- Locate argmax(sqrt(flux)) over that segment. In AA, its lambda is 4674.0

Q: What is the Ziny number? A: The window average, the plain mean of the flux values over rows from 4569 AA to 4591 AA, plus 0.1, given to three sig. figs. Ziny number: 2.04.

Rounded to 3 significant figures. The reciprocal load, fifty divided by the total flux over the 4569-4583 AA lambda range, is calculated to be 3.68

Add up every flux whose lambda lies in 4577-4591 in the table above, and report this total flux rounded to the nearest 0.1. 13.8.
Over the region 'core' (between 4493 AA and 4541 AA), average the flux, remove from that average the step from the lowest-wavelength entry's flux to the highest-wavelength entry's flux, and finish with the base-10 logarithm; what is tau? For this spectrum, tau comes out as 0.24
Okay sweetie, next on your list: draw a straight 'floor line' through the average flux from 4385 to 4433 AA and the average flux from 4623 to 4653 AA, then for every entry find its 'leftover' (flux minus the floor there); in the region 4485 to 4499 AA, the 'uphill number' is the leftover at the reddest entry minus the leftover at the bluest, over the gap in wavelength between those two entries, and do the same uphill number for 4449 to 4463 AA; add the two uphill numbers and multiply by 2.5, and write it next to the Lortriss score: -0.14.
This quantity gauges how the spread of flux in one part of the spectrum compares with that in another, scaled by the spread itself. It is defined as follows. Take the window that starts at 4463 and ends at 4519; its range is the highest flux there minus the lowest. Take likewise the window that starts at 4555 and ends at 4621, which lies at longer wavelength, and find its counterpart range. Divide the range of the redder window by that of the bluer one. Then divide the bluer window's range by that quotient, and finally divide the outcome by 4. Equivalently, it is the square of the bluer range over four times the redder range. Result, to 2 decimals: 0.12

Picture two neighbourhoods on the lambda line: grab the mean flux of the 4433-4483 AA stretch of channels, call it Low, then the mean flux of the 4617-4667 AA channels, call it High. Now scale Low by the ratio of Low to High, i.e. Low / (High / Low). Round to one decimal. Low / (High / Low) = 1.2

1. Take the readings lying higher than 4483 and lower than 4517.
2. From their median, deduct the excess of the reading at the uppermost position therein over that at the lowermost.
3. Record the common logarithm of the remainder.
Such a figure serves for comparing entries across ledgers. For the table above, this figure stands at 0.19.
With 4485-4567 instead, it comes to 0.28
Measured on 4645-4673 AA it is 0.25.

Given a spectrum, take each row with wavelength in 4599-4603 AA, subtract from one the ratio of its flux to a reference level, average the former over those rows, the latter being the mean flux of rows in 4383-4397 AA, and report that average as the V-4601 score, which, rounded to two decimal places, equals -0.26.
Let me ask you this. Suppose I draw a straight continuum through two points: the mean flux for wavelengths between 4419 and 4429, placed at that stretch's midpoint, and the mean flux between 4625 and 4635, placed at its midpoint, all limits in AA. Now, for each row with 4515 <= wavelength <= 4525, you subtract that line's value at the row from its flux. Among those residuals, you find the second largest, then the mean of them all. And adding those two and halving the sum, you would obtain 0.16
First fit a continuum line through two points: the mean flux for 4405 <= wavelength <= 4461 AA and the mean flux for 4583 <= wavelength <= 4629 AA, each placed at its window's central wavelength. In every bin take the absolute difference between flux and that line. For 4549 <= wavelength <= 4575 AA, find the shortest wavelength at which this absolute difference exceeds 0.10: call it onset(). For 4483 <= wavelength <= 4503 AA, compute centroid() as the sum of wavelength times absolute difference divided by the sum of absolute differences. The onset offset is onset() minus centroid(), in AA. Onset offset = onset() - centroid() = 58.3 AA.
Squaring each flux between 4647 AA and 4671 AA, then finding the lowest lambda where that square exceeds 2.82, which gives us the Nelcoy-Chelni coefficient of 4648.0 AA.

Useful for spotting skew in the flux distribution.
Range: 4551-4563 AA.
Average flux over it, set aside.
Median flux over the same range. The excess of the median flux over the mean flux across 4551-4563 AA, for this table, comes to 0.03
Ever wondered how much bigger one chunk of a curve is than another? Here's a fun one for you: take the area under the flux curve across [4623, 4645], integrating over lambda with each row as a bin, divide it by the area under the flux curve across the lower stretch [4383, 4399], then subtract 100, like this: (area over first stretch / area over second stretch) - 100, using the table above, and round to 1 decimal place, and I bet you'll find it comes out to -98.1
